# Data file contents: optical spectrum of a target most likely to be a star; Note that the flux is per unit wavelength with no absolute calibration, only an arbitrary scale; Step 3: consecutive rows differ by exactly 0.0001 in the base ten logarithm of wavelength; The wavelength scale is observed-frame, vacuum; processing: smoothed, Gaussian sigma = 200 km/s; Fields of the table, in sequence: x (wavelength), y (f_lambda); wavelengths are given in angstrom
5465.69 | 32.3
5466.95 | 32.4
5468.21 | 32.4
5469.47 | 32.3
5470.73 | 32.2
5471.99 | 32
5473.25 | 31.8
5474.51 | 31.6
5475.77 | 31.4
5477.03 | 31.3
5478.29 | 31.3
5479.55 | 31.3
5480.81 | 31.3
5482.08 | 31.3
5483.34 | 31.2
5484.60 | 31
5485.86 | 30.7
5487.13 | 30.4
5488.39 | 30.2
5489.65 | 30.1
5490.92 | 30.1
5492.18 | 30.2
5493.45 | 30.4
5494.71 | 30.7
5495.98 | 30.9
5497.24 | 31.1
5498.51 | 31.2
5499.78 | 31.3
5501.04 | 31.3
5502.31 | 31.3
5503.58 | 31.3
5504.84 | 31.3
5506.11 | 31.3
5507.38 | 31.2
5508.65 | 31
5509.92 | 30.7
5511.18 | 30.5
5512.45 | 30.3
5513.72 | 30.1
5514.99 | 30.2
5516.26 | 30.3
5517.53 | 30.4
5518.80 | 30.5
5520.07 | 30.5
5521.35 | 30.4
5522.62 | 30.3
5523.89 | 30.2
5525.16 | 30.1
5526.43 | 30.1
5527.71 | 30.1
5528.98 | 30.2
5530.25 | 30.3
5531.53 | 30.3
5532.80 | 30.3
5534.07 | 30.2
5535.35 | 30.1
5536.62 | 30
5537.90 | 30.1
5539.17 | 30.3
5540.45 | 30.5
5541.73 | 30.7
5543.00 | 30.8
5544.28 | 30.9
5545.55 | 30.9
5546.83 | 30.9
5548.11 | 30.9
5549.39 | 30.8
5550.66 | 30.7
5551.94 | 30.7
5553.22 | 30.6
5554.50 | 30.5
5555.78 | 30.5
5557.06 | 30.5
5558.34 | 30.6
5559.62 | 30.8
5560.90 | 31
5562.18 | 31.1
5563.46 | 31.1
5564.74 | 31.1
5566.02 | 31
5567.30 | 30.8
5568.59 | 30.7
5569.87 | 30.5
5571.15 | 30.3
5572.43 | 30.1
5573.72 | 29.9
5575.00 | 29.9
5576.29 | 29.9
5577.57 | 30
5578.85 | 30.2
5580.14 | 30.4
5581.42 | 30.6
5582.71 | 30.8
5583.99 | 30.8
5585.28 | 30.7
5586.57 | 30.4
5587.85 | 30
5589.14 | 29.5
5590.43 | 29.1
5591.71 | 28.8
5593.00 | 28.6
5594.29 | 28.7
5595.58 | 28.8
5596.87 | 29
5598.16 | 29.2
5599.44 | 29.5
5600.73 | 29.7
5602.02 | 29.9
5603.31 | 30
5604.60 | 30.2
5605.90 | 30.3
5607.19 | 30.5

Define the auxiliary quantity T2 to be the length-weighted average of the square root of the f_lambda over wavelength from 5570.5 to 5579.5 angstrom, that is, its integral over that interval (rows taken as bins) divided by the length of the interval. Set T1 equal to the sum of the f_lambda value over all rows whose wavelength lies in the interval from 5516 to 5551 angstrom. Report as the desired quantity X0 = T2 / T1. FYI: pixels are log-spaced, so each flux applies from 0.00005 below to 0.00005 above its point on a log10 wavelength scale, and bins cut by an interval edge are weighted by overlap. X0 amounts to 0.006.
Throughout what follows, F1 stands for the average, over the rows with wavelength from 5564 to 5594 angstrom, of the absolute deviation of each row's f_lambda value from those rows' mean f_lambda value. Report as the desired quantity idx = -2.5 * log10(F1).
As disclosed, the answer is 0.71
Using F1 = 0.52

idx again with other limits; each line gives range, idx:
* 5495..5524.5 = 0.95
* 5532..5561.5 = 1.54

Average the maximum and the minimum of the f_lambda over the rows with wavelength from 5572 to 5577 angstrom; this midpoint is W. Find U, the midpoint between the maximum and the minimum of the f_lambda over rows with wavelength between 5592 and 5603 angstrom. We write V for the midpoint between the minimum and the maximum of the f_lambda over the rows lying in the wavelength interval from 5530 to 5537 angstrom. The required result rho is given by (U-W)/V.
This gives -0.025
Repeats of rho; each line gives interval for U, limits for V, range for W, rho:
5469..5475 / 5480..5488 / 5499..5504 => 0.021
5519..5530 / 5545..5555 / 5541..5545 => -0.016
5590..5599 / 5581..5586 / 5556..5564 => -0.062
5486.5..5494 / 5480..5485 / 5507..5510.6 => -0.022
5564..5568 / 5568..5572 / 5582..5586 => 0.007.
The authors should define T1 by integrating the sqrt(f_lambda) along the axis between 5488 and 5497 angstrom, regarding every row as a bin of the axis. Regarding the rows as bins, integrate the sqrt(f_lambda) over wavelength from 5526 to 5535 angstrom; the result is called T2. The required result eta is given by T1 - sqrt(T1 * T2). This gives 0.1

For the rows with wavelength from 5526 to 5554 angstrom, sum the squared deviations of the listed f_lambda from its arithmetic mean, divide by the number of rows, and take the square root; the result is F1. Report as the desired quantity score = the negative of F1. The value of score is -0.31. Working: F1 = 0.31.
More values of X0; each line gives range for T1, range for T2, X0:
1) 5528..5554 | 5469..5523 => 0.009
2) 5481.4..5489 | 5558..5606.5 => 0.030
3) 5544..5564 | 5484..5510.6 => 0.011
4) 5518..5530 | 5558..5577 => 0.020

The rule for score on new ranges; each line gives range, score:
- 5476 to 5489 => -0.40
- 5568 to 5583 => -0.31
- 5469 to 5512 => -0.55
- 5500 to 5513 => -0.36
